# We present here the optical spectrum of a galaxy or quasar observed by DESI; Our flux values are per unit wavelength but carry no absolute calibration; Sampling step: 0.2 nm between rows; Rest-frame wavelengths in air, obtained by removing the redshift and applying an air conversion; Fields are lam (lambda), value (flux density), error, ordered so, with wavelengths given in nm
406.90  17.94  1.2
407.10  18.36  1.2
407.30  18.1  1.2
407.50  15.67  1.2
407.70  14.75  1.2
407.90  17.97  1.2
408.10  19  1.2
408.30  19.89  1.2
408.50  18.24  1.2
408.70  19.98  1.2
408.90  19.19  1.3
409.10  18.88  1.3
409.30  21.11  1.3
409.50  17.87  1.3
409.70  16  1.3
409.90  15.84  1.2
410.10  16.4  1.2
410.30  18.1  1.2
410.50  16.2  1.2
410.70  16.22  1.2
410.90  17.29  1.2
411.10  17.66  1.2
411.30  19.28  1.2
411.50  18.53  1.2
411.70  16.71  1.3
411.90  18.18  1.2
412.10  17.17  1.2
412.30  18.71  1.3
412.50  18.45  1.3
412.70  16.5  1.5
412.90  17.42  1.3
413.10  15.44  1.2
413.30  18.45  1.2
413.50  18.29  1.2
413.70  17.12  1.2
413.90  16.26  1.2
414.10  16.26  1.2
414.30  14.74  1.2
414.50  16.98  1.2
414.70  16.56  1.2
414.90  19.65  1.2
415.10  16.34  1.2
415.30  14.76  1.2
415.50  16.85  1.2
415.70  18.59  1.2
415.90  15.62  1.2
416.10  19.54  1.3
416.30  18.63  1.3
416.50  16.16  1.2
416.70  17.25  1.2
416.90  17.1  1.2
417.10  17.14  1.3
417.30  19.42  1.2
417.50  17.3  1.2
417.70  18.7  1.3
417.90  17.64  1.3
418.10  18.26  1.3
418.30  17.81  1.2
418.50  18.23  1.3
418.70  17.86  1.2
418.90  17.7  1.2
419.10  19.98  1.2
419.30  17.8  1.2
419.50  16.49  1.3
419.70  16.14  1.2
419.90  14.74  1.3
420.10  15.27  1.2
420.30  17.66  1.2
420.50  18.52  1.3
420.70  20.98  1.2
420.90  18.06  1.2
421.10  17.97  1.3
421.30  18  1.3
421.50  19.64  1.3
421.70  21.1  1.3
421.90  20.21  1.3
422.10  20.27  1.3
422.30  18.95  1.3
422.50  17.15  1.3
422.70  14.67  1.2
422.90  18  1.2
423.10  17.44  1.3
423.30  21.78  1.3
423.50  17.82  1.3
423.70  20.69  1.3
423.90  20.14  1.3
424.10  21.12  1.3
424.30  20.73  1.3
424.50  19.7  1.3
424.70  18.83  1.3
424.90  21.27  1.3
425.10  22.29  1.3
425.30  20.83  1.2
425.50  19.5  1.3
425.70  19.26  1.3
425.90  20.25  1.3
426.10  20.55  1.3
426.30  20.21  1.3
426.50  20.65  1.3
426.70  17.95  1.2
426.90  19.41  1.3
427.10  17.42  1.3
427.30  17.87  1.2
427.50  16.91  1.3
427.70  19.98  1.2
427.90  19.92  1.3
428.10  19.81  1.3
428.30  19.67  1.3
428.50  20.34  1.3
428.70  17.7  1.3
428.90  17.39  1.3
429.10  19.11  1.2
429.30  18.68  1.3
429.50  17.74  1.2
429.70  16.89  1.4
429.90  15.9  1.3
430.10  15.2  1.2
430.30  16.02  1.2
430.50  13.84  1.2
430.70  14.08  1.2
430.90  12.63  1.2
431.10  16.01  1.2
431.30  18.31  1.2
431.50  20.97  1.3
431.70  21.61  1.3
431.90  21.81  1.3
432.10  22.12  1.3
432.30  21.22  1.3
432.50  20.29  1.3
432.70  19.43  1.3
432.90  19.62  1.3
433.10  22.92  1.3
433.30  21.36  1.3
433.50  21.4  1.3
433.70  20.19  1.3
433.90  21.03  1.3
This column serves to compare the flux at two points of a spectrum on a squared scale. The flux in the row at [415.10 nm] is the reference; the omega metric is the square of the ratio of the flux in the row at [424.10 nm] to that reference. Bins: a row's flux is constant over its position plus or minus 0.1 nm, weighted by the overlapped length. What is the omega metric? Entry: 1.67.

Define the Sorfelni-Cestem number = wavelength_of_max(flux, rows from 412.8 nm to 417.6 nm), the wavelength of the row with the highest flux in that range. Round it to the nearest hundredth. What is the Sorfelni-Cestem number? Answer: 414.90 nm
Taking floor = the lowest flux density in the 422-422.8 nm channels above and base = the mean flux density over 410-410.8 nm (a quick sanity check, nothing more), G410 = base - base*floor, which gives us -229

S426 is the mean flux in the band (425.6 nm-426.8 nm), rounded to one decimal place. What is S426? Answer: 19.8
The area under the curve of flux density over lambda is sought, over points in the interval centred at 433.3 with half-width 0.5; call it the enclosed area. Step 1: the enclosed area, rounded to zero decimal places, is 21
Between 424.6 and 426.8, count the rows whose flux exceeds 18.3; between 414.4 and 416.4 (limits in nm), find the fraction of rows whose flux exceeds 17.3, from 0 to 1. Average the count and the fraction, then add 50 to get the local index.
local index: 55.2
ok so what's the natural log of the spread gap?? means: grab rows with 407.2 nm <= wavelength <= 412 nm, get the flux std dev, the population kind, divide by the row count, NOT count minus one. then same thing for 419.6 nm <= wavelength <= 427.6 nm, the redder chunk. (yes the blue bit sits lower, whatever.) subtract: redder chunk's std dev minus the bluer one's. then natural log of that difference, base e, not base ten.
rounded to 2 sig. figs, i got -1.1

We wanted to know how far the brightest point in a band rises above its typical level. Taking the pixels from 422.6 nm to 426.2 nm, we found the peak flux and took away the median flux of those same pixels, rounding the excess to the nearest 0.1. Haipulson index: 2.1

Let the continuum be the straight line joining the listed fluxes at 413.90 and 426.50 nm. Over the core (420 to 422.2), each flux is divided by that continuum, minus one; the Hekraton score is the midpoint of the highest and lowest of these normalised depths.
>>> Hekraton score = -0.022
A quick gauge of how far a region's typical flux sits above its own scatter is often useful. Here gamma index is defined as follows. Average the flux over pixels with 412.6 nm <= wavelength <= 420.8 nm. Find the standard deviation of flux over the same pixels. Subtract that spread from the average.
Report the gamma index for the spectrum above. 15.9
